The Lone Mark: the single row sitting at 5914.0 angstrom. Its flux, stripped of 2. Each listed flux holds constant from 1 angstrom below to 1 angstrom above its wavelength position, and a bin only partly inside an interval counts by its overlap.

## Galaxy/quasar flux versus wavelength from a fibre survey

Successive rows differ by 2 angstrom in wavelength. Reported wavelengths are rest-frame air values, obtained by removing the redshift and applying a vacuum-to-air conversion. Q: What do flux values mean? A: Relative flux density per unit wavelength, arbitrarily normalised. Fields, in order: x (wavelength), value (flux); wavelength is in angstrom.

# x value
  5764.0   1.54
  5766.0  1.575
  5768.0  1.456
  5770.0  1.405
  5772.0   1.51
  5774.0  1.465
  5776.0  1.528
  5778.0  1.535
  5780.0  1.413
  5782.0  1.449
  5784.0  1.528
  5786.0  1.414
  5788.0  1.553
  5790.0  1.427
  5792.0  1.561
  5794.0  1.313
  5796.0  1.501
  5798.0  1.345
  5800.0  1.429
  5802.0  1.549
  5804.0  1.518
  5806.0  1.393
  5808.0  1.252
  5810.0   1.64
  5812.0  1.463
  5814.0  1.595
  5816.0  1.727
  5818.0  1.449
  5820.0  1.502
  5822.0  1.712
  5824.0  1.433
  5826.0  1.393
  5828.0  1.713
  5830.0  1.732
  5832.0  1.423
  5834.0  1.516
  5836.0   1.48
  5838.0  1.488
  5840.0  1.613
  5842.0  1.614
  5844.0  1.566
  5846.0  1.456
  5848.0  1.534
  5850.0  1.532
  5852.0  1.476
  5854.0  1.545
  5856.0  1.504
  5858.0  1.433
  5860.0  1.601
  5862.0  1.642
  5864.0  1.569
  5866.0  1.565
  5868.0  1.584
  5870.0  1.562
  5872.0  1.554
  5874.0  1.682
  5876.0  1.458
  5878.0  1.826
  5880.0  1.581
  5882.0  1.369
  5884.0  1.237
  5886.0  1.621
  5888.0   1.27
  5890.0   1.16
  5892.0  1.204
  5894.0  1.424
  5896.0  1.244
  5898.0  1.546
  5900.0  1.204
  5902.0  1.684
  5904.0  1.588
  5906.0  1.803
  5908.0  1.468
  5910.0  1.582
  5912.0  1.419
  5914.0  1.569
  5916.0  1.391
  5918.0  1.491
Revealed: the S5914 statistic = -0.43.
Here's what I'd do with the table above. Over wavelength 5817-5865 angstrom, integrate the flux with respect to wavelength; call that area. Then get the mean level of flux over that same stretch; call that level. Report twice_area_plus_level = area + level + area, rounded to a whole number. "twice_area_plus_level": 149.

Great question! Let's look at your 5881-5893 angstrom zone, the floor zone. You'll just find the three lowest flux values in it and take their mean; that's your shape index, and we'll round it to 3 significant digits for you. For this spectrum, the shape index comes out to 1.20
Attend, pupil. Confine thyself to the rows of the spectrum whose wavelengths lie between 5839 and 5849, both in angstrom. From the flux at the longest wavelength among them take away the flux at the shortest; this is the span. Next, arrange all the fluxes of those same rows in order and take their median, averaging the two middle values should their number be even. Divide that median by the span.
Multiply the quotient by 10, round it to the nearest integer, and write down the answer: -198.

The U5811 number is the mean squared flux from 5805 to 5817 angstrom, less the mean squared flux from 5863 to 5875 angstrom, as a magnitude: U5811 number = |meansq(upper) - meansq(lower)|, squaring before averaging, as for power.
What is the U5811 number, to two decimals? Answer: 0.21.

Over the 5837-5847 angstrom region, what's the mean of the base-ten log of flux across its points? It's 0.189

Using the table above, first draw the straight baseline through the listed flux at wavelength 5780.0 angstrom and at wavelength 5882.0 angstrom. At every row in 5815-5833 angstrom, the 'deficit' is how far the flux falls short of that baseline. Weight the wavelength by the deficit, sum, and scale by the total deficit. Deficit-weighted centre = 5823.7 angstrom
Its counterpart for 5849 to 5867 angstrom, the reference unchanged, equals 5859.0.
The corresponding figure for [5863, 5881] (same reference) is 5872.7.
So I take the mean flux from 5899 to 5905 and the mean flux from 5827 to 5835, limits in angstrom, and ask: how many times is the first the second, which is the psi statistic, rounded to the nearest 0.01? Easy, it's 0.93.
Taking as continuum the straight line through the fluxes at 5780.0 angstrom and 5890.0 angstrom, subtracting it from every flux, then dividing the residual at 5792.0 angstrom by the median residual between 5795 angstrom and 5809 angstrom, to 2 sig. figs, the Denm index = 2.8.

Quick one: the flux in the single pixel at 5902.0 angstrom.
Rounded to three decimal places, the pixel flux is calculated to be 1.684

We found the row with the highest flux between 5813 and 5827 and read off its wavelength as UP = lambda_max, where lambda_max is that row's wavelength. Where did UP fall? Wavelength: 5816.0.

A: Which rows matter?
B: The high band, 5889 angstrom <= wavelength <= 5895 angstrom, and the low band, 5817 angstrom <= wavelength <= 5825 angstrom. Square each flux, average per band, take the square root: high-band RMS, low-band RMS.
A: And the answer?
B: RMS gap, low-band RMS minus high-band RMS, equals 0.26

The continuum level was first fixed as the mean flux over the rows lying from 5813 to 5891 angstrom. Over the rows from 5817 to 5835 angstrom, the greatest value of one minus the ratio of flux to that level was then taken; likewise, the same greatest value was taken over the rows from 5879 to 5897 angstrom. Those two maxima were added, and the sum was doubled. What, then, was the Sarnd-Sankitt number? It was 0.665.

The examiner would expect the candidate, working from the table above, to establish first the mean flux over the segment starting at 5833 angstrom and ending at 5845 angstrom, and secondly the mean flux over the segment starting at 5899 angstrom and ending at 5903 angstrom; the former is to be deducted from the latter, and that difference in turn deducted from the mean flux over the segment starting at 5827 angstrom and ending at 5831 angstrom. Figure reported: 1.82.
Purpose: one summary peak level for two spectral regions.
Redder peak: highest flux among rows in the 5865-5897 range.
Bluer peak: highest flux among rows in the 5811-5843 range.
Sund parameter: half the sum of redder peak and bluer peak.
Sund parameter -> 1.78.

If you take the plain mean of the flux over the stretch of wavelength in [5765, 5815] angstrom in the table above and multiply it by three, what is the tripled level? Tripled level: 4.42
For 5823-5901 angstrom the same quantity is 4.49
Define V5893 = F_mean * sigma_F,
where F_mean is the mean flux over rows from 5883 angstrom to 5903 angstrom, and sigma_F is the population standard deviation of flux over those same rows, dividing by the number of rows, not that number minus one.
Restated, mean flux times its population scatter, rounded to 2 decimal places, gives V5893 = 0.25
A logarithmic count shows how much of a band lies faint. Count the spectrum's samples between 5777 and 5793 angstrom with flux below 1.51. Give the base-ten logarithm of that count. 0.60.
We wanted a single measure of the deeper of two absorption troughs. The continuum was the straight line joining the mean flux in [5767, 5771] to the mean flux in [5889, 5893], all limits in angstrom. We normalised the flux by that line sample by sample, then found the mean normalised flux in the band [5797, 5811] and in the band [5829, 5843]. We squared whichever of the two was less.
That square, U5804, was 1.13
